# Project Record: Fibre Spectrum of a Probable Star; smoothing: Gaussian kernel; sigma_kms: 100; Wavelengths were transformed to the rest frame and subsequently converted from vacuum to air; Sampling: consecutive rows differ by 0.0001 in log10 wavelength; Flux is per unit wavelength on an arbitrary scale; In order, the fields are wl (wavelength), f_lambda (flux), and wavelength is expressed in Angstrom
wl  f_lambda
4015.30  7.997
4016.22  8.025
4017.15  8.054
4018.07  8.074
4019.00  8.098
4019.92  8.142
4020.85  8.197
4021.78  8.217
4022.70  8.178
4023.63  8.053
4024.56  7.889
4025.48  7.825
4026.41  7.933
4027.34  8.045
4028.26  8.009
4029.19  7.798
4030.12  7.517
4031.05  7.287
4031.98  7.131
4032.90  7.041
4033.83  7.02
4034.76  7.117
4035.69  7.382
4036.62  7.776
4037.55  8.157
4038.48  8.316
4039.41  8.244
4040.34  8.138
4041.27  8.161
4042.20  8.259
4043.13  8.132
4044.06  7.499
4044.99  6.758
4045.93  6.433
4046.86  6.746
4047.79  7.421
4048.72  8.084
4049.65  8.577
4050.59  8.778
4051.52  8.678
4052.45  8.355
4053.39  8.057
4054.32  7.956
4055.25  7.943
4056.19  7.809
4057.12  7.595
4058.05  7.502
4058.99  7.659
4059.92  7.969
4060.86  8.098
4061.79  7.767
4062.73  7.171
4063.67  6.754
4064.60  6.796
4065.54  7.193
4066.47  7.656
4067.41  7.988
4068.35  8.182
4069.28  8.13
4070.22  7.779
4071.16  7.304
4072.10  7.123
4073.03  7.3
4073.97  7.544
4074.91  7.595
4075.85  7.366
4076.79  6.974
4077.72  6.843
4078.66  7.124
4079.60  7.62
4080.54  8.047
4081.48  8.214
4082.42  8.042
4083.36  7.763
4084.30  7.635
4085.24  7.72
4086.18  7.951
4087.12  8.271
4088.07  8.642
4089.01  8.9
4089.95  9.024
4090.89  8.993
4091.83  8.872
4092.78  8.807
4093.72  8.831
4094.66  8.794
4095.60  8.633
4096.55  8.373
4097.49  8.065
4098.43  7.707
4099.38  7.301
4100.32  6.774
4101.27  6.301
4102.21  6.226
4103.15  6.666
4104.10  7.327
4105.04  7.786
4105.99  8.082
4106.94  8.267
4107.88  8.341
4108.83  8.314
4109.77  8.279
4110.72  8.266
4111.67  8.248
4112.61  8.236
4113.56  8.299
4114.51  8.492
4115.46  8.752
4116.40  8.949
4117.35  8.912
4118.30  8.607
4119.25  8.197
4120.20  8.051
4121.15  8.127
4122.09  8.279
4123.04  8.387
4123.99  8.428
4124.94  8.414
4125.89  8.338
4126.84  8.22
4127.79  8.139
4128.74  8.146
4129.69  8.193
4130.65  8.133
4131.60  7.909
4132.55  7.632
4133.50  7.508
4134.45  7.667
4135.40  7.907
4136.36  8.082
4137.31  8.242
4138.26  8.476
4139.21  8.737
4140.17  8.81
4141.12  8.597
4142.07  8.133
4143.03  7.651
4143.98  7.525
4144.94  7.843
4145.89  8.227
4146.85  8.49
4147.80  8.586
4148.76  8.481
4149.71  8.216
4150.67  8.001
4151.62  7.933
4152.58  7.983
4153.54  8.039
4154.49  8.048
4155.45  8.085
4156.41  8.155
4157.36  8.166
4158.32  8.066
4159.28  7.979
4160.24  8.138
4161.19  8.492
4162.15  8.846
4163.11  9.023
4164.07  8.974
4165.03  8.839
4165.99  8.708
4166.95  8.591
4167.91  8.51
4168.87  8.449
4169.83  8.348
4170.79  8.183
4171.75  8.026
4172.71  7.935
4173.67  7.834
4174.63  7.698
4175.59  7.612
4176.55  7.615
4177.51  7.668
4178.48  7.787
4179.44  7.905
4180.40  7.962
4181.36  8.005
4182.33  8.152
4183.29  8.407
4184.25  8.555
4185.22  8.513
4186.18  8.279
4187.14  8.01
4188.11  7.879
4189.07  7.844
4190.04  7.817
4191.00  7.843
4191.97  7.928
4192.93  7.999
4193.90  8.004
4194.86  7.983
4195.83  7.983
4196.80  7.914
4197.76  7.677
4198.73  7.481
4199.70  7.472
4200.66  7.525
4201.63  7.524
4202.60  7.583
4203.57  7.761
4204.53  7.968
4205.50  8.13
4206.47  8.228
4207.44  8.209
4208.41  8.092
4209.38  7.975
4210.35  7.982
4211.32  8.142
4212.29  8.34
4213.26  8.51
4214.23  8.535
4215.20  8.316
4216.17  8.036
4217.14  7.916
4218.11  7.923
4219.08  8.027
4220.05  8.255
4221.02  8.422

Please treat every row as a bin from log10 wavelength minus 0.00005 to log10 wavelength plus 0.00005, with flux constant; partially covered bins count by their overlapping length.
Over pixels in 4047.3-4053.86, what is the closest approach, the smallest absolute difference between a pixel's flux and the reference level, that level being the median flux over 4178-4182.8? 0.095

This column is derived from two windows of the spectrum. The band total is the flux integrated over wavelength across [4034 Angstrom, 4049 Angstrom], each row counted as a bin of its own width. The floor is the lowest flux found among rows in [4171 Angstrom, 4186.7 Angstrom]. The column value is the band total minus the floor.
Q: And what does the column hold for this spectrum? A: 107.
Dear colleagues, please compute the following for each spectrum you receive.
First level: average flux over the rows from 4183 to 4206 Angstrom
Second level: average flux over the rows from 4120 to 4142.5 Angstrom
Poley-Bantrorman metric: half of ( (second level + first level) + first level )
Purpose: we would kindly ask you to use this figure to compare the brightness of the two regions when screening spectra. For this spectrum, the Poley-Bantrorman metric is 12.0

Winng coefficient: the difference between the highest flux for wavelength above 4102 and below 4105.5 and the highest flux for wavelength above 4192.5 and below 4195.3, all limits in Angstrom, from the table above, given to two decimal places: -0.22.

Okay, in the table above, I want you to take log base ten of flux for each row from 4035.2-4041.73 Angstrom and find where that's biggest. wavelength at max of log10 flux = 4038.48 Angstrom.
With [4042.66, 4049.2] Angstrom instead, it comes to 4043.13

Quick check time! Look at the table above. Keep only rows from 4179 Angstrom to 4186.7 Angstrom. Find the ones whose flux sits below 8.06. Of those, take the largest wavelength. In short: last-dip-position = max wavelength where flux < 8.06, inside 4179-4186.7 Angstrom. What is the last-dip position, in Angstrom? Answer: 4181.36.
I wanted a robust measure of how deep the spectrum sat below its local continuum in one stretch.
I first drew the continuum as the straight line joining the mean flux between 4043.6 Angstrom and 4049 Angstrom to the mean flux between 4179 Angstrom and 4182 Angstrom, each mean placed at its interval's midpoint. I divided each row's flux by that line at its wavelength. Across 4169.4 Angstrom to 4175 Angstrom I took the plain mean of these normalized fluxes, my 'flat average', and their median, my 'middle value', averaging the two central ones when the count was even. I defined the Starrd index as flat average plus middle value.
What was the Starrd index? 2.02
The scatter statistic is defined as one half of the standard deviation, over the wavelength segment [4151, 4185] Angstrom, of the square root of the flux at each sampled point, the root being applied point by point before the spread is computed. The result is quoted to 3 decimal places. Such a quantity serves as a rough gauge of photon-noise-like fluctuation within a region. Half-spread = 0.033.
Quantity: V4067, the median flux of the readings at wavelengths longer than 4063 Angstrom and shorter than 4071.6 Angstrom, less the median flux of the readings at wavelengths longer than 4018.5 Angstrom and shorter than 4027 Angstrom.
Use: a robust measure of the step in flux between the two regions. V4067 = -0.4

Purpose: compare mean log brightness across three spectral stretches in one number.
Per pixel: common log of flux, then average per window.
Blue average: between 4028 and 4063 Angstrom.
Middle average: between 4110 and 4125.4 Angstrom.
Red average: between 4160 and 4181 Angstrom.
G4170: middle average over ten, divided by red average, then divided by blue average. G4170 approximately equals 0.1138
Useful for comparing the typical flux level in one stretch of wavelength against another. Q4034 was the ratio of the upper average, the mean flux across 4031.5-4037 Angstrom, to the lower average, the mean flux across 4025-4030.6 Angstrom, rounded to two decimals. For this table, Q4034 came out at 0.92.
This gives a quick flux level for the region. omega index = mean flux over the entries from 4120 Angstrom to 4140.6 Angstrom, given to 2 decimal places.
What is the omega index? 8.17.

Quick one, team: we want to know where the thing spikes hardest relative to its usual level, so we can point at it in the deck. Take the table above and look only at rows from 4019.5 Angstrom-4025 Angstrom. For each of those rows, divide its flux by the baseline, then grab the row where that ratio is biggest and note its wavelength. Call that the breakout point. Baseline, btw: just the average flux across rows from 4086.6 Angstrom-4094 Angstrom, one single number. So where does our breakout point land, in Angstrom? 4021.78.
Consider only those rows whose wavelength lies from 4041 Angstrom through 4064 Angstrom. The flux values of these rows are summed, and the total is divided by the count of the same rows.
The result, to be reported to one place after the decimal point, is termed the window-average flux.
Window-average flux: 7.8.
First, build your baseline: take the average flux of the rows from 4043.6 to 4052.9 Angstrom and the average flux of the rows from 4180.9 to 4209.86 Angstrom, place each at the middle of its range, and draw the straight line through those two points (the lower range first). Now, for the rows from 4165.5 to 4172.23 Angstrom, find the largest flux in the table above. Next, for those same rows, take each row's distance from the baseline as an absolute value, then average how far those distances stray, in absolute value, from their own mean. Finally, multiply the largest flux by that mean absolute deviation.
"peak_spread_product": 1.64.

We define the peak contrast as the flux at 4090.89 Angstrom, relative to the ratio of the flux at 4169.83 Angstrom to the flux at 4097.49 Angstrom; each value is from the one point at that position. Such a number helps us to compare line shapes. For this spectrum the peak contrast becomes 8.7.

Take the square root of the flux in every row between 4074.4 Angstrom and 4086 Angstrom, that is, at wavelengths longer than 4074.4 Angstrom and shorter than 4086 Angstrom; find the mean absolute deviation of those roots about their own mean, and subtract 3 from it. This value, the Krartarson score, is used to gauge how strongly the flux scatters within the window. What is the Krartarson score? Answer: -2.94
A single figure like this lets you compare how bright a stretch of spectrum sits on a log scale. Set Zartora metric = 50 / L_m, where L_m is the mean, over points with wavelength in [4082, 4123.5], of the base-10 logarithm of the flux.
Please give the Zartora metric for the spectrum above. 54.98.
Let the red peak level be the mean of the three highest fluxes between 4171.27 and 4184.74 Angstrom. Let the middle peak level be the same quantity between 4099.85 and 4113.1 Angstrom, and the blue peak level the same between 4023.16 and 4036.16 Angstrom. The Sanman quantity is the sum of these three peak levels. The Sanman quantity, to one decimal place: 24.7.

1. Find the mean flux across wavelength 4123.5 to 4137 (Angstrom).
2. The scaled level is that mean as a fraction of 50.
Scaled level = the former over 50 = 0.161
